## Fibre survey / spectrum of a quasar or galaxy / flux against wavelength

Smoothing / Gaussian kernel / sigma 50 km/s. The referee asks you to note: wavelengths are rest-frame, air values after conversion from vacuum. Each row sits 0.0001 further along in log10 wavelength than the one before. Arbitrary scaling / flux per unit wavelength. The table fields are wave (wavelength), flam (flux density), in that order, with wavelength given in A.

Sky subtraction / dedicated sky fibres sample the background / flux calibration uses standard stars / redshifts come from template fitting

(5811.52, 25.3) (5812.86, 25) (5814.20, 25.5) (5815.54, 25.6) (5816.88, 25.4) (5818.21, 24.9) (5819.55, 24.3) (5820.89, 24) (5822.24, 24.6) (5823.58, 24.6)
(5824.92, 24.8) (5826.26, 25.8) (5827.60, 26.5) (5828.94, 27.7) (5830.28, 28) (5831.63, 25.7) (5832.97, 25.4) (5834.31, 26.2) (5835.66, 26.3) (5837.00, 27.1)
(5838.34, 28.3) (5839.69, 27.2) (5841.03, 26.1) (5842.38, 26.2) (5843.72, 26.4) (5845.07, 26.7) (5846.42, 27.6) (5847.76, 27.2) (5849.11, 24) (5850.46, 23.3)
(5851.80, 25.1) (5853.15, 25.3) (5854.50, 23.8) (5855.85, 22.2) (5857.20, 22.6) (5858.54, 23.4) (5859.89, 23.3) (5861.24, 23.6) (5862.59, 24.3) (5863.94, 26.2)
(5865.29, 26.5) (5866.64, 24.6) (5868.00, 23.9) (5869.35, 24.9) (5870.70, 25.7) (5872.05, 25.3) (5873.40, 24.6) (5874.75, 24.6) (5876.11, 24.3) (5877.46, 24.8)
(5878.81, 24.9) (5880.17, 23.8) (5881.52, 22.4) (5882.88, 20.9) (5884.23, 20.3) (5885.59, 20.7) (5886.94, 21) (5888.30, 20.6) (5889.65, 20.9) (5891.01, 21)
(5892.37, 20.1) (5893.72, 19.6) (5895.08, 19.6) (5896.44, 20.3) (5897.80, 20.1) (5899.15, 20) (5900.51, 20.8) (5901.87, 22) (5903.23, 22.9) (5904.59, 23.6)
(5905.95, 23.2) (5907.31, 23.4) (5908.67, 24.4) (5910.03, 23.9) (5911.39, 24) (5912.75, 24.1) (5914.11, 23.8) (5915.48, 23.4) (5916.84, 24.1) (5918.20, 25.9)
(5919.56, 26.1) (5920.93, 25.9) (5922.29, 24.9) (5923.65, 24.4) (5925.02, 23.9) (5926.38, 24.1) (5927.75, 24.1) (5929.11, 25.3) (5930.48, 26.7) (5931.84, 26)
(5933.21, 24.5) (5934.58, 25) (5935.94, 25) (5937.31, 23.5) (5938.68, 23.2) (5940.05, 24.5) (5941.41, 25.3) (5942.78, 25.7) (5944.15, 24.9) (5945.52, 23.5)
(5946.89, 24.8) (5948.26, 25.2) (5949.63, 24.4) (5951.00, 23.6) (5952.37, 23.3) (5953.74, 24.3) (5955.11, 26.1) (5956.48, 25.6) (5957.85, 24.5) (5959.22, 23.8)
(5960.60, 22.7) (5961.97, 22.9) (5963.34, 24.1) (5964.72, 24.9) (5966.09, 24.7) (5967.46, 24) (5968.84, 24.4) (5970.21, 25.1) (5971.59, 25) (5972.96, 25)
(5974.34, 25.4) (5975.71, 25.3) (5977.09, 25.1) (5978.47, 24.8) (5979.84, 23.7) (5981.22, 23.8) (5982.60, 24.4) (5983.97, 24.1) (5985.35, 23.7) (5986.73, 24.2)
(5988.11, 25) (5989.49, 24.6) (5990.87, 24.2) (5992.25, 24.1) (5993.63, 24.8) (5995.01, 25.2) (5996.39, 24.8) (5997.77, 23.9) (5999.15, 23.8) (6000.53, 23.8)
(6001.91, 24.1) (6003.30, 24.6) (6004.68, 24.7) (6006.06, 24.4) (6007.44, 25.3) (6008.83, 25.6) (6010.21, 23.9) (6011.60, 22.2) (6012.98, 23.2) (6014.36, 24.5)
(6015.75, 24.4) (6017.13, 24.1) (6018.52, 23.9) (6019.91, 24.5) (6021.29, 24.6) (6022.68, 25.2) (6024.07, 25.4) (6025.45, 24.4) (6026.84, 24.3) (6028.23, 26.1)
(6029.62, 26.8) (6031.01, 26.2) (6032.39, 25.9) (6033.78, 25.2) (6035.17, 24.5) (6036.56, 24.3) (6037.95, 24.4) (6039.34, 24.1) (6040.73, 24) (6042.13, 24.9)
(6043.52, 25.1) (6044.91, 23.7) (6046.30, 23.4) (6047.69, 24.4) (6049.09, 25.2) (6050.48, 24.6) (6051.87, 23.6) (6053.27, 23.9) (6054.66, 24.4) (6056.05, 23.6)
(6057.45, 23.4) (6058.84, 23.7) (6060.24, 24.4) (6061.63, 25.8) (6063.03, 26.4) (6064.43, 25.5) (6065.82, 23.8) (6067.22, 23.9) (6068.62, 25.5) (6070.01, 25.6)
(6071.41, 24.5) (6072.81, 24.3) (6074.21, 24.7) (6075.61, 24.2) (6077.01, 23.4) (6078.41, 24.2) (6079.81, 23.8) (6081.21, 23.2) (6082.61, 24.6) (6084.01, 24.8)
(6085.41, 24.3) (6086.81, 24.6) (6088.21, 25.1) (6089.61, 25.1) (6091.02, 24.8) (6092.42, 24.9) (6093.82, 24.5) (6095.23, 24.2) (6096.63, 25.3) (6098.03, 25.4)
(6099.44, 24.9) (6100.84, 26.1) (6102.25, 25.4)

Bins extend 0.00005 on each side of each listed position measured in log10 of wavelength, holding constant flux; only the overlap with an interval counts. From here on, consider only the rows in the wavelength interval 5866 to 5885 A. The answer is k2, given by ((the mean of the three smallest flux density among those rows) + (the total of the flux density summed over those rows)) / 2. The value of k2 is 178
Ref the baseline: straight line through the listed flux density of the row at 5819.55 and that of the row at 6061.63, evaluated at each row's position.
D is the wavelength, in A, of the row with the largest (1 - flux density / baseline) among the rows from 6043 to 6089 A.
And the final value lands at 6081.21 A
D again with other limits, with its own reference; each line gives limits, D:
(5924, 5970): 5960.60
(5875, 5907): 5895.08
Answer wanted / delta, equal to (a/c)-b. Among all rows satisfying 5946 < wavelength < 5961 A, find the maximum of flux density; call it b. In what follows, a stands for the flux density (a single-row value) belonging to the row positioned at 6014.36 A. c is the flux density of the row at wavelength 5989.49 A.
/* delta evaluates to -25.1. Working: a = 24.5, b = 26.1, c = 24.6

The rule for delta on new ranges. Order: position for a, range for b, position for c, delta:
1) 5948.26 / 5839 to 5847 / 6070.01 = -26.6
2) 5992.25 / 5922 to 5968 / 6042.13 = -25.7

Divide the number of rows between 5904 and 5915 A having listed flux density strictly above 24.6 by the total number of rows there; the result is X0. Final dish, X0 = 0.00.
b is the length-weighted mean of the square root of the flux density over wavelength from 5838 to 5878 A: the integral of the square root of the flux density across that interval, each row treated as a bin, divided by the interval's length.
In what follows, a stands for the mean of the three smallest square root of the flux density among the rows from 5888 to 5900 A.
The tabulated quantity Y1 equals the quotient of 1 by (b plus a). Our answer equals 0.1059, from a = 4.44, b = 5.00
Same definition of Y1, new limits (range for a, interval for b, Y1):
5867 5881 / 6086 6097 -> 0.1012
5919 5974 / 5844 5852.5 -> 0.1015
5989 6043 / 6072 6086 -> 0.1029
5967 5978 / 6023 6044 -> 0.1005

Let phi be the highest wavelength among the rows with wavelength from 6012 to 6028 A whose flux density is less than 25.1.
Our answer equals 6026.84 A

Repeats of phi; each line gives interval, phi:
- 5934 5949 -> 5946.89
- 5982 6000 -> 5999.15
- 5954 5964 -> 5963.34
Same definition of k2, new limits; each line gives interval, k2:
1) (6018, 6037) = 188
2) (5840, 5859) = 186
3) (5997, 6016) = 181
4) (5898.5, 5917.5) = 172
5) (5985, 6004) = 182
